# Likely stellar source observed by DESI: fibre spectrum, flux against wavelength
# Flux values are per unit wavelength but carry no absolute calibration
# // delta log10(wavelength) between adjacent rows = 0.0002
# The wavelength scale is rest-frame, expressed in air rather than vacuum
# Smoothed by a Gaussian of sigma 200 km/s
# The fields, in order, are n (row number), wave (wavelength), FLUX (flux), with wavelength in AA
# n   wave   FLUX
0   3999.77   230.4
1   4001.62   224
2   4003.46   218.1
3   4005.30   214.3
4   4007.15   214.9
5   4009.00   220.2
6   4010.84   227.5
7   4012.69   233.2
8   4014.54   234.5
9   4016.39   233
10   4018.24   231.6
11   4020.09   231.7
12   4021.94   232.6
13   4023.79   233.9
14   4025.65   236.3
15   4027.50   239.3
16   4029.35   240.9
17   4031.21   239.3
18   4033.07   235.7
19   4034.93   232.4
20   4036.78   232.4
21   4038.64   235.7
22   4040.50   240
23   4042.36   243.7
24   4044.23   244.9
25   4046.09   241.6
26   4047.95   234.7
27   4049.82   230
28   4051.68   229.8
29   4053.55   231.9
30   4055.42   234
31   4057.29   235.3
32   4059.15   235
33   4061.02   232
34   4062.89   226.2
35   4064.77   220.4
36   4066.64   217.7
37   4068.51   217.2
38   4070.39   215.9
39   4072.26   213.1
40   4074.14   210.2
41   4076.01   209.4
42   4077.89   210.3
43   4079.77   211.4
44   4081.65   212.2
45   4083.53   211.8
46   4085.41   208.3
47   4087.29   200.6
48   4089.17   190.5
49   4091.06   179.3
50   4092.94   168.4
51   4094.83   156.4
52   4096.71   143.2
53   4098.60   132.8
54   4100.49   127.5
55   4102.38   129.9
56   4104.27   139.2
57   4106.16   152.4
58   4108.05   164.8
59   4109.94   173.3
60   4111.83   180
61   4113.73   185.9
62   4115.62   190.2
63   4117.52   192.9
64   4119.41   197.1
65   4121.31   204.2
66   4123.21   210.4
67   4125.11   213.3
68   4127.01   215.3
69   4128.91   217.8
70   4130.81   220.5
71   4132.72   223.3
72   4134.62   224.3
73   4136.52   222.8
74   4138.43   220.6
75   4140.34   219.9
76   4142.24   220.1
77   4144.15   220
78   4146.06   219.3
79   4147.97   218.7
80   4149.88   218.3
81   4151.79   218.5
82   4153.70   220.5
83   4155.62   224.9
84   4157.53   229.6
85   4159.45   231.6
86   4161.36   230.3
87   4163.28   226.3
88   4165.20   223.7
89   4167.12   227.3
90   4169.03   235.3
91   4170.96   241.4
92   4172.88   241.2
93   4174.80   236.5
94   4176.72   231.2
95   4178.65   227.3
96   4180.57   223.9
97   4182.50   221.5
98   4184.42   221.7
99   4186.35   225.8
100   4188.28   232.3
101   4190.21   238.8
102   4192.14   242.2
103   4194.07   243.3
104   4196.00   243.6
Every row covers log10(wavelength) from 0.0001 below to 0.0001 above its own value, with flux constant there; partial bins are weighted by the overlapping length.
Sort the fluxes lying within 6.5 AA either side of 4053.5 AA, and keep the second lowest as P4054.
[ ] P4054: 230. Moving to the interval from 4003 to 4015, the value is 214.9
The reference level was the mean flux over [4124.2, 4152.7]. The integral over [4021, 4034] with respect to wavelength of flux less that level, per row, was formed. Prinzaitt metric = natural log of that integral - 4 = 1.42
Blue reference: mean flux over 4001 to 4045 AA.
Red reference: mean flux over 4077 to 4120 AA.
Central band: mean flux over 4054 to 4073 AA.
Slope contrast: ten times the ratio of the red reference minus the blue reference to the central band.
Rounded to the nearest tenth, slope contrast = -2.5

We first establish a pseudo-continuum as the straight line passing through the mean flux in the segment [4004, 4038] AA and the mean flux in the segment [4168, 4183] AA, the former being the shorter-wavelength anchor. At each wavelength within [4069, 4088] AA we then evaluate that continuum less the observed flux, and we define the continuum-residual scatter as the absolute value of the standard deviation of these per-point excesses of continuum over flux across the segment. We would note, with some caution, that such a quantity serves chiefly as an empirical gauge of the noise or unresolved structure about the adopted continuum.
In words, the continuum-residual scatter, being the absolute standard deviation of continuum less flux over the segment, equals 4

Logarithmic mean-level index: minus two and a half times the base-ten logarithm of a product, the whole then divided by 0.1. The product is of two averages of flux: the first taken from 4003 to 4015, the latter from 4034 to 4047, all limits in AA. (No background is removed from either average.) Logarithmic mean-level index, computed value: -118.2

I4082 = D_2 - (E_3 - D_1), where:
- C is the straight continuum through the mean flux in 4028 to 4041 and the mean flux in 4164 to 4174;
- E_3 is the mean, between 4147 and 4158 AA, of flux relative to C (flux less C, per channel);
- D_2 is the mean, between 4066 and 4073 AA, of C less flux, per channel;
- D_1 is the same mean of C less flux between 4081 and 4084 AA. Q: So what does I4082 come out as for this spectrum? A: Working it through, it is 56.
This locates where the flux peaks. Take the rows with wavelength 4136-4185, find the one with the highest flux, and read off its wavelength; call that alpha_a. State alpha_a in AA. 4170.96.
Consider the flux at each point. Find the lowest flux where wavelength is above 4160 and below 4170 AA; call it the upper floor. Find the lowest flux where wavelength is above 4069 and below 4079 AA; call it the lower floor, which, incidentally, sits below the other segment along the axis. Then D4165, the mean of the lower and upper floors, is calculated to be 217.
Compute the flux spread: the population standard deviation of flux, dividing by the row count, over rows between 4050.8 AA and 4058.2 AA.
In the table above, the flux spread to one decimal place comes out 2.1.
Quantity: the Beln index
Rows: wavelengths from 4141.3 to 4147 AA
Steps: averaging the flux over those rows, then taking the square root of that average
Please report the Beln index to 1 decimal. 14.8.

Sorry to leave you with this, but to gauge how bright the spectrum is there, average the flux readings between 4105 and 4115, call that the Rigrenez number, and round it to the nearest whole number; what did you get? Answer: 171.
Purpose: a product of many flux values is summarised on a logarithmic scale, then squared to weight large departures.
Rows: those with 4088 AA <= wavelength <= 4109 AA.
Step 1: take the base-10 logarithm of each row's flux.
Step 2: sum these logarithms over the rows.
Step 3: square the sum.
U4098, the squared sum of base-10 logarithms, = 576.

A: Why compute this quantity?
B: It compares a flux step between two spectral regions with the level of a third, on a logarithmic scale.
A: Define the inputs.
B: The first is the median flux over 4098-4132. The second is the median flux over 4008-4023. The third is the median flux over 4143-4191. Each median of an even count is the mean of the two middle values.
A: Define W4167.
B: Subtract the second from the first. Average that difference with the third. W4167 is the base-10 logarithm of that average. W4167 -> 1.96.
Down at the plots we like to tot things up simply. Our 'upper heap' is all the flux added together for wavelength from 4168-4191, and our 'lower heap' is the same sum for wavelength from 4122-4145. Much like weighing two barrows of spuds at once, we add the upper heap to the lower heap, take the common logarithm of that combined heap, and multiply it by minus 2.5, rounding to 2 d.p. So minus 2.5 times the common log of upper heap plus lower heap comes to -9.33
